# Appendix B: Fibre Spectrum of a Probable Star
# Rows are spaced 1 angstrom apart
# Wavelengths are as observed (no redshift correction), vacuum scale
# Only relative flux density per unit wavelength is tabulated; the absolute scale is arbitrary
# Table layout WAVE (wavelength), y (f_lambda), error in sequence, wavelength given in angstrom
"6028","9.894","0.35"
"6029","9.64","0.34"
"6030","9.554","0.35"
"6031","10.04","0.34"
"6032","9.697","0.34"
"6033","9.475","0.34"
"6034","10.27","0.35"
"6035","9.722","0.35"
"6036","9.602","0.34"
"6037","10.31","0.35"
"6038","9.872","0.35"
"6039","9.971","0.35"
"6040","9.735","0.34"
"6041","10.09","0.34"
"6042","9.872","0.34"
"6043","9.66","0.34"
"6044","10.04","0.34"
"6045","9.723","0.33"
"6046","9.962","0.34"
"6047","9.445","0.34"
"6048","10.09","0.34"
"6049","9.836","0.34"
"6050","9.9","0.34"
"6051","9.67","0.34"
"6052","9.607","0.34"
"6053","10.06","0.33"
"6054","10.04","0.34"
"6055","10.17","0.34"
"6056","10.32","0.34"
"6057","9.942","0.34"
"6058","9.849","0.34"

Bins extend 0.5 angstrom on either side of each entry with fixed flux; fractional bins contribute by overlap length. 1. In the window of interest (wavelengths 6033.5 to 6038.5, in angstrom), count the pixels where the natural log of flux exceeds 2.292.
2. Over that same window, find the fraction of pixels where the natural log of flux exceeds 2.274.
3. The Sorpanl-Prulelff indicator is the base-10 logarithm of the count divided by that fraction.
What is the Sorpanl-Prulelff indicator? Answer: 0.40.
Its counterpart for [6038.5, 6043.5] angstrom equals 0.40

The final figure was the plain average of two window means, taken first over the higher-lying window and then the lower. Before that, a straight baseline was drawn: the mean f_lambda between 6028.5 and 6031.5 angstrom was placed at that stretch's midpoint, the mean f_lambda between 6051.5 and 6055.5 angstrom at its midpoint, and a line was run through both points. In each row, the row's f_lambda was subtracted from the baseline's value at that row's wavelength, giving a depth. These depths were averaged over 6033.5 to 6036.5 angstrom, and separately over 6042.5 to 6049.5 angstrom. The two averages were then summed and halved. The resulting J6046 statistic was 0.00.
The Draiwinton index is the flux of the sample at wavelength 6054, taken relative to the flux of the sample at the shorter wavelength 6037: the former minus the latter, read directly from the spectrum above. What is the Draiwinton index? -0.3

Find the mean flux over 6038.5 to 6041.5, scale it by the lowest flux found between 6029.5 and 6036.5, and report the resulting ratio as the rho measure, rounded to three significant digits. 1.05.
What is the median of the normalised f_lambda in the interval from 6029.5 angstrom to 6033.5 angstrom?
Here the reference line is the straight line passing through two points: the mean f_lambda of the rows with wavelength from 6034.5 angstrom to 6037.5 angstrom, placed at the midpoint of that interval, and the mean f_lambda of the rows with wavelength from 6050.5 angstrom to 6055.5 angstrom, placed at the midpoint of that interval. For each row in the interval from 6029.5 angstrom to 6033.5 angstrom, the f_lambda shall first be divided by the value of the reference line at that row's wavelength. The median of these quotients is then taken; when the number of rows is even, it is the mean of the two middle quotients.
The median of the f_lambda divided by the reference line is 0.98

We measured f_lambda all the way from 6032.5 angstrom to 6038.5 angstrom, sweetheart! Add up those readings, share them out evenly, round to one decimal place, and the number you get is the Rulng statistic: 9.9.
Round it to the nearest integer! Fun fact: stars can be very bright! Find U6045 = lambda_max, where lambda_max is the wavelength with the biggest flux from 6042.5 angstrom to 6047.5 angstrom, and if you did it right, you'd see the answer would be 6044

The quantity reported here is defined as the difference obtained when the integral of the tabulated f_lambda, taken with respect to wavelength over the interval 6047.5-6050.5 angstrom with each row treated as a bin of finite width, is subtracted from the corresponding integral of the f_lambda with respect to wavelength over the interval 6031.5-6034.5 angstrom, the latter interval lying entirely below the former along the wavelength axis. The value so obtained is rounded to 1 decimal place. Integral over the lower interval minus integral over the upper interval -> -0.4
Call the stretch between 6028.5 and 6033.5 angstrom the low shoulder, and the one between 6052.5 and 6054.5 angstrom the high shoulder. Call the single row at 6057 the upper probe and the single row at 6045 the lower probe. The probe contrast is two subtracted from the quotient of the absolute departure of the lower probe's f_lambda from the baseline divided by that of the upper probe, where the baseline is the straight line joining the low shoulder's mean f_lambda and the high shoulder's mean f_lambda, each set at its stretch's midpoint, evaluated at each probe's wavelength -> -0.87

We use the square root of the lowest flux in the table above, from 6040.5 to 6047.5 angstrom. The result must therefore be 3.07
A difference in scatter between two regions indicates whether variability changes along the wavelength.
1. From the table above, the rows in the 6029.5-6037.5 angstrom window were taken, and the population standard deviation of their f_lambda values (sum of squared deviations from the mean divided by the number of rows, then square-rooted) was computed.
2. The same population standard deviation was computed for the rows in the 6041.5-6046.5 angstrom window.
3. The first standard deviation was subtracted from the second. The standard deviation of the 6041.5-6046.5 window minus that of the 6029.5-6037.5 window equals -0.16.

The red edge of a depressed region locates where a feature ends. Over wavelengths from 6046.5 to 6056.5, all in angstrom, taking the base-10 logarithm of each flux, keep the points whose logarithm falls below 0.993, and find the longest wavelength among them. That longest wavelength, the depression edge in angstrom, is 6052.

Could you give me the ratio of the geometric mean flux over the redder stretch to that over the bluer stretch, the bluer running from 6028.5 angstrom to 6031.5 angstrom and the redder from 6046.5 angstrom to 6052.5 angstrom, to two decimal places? 1.00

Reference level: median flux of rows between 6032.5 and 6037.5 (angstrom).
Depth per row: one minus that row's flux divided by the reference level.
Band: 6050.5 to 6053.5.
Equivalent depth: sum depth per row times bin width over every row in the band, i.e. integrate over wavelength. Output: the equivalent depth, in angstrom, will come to -0.018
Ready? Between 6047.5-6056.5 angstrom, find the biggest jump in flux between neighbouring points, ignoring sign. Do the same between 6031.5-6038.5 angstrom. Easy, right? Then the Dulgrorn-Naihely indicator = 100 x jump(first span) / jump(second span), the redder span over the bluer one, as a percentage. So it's 57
